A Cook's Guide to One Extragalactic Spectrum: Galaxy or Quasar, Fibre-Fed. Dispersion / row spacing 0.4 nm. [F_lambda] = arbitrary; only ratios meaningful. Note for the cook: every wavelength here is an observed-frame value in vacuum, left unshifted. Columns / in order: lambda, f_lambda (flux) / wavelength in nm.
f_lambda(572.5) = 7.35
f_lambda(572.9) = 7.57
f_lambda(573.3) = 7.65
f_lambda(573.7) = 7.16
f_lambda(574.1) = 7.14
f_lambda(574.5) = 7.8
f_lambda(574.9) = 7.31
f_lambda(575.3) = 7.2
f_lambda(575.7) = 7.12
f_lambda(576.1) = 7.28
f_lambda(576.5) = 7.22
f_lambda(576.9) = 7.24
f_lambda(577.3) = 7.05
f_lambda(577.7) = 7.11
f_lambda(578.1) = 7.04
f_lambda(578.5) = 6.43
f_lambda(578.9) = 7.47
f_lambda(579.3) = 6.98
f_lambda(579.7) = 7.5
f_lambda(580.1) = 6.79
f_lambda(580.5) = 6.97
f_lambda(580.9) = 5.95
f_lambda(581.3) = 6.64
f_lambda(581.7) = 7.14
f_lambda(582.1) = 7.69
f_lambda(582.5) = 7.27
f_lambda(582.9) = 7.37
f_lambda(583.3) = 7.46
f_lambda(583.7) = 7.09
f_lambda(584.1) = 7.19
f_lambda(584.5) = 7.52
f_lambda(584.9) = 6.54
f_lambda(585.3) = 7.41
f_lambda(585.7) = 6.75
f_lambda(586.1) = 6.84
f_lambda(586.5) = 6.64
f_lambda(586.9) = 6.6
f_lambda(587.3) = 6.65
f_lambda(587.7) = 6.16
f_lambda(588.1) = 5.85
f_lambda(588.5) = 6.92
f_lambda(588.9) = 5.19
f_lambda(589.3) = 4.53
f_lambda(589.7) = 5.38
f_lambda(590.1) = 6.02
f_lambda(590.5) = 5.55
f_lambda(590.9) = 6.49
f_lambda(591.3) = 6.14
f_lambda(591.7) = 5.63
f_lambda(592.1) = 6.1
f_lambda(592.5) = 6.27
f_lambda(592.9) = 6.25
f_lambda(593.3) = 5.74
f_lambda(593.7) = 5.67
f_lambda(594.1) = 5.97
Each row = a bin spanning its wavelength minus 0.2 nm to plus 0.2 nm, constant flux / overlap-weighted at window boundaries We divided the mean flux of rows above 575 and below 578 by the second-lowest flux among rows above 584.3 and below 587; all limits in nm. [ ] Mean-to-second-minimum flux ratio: 1.09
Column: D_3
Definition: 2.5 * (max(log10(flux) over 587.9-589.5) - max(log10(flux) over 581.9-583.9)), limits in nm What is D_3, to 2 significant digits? -0.11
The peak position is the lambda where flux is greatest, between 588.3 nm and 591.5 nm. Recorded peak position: 588.5 nm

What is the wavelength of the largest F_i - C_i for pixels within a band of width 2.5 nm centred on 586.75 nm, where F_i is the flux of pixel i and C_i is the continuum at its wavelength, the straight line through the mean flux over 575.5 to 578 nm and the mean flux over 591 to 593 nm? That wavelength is 586.1 nm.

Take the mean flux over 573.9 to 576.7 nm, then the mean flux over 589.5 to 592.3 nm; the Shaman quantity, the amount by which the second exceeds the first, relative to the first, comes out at -0.19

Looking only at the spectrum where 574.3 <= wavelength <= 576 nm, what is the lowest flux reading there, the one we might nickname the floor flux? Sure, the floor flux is 7.12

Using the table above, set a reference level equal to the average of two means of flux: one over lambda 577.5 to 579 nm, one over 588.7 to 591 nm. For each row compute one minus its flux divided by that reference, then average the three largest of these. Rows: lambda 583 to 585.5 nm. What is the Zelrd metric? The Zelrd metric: -0.11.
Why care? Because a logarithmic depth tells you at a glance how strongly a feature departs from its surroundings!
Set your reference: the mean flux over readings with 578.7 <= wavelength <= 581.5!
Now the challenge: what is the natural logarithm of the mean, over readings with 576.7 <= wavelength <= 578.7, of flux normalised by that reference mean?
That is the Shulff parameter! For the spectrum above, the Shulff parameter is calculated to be 0.011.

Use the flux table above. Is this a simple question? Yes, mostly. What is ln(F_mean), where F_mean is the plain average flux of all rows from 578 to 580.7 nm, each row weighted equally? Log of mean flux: 1.95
